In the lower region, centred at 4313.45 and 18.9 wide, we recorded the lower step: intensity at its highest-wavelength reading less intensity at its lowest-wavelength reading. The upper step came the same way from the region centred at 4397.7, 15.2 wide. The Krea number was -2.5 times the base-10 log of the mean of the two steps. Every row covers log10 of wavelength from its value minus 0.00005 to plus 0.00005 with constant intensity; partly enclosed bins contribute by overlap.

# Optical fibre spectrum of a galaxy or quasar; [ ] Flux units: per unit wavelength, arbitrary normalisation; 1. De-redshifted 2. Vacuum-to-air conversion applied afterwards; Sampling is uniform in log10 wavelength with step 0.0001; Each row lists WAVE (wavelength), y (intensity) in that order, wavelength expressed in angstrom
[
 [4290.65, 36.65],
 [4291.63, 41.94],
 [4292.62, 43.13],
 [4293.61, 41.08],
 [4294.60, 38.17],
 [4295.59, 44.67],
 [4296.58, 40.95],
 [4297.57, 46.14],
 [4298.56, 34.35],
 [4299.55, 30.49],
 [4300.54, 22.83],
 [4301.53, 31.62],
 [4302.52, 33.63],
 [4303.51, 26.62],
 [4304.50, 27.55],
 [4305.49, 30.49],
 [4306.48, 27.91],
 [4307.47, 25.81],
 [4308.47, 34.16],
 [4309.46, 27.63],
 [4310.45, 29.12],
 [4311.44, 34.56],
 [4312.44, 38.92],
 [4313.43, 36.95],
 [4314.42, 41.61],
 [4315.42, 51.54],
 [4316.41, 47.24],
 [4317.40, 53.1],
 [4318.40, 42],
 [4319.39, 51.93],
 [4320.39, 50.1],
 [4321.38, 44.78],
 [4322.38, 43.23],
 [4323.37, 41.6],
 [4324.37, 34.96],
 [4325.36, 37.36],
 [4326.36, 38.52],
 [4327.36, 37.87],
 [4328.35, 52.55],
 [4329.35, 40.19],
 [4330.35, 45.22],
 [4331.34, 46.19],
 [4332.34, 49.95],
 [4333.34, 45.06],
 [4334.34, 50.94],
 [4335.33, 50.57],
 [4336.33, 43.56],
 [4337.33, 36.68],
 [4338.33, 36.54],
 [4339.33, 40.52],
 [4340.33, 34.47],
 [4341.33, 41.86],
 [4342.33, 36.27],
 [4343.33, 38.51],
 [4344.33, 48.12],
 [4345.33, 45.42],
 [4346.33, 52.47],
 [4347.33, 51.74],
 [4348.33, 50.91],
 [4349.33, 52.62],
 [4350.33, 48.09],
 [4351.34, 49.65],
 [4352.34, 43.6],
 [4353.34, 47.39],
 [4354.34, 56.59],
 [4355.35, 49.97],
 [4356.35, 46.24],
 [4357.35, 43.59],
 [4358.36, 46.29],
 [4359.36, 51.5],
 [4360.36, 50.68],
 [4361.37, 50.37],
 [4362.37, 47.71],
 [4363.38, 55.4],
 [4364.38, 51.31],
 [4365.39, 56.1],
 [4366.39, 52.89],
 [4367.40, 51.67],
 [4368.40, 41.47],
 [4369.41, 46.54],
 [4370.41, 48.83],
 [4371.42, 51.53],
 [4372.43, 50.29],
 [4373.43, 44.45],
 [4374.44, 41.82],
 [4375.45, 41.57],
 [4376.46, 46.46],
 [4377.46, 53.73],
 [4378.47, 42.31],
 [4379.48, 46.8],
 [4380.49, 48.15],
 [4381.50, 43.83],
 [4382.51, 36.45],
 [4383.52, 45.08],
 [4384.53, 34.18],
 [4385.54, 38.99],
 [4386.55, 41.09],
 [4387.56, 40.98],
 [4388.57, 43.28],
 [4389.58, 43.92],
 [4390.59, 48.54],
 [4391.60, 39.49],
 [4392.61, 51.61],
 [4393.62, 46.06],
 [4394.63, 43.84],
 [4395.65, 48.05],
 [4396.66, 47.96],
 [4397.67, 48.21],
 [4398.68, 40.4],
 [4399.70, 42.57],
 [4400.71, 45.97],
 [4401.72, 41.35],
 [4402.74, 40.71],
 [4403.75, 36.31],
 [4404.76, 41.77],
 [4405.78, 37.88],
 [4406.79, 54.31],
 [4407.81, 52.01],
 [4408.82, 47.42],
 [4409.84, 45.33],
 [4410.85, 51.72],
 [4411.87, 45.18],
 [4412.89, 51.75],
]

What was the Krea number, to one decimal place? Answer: -1.6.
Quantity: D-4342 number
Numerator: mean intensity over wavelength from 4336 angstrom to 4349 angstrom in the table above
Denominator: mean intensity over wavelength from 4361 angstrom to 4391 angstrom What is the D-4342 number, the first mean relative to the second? 0.93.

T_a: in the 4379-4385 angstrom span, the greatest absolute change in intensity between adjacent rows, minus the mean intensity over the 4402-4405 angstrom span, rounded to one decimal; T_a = -28.7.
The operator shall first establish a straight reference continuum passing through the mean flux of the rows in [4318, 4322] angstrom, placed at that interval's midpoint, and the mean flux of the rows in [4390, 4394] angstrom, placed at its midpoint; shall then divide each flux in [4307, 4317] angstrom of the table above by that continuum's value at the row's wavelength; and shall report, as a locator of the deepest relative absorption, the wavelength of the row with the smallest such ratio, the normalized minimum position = 4307.47 angstrom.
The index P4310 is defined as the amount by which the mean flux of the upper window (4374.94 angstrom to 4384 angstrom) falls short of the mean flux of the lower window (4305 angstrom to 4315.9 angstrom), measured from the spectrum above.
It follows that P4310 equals -11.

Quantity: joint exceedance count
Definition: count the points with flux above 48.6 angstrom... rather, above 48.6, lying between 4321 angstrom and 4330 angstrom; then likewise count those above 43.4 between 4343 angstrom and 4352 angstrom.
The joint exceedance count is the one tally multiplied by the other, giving 8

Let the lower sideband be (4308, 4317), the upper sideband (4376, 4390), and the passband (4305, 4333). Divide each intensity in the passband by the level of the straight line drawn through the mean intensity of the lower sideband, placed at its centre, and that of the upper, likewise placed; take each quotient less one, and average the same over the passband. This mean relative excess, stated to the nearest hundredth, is 0.05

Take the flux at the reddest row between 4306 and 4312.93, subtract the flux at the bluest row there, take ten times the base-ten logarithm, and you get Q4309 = 10.4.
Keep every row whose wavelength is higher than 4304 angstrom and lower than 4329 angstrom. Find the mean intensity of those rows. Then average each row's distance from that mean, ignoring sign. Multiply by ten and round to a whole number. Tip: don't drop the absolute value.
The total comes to 70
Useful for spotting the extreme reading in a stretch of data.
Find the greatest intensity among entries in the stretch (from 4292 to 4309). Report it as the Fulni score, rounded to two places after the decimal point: 46.14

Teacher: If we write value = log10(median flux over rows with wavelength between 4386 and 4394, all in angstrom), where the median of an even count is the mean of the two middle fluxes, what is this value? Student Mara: 1.64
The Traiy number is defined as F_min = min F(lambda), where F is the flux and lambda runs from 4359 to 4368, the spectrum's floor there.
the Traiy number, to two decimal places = 47.71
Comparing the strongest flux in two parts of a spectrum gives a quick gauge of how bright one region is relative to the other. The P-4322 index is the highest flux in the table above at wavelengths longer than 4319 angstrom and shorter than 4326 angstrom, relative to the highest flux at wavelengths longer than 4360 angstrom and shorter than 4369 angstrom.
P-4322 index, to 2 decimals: 0.93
